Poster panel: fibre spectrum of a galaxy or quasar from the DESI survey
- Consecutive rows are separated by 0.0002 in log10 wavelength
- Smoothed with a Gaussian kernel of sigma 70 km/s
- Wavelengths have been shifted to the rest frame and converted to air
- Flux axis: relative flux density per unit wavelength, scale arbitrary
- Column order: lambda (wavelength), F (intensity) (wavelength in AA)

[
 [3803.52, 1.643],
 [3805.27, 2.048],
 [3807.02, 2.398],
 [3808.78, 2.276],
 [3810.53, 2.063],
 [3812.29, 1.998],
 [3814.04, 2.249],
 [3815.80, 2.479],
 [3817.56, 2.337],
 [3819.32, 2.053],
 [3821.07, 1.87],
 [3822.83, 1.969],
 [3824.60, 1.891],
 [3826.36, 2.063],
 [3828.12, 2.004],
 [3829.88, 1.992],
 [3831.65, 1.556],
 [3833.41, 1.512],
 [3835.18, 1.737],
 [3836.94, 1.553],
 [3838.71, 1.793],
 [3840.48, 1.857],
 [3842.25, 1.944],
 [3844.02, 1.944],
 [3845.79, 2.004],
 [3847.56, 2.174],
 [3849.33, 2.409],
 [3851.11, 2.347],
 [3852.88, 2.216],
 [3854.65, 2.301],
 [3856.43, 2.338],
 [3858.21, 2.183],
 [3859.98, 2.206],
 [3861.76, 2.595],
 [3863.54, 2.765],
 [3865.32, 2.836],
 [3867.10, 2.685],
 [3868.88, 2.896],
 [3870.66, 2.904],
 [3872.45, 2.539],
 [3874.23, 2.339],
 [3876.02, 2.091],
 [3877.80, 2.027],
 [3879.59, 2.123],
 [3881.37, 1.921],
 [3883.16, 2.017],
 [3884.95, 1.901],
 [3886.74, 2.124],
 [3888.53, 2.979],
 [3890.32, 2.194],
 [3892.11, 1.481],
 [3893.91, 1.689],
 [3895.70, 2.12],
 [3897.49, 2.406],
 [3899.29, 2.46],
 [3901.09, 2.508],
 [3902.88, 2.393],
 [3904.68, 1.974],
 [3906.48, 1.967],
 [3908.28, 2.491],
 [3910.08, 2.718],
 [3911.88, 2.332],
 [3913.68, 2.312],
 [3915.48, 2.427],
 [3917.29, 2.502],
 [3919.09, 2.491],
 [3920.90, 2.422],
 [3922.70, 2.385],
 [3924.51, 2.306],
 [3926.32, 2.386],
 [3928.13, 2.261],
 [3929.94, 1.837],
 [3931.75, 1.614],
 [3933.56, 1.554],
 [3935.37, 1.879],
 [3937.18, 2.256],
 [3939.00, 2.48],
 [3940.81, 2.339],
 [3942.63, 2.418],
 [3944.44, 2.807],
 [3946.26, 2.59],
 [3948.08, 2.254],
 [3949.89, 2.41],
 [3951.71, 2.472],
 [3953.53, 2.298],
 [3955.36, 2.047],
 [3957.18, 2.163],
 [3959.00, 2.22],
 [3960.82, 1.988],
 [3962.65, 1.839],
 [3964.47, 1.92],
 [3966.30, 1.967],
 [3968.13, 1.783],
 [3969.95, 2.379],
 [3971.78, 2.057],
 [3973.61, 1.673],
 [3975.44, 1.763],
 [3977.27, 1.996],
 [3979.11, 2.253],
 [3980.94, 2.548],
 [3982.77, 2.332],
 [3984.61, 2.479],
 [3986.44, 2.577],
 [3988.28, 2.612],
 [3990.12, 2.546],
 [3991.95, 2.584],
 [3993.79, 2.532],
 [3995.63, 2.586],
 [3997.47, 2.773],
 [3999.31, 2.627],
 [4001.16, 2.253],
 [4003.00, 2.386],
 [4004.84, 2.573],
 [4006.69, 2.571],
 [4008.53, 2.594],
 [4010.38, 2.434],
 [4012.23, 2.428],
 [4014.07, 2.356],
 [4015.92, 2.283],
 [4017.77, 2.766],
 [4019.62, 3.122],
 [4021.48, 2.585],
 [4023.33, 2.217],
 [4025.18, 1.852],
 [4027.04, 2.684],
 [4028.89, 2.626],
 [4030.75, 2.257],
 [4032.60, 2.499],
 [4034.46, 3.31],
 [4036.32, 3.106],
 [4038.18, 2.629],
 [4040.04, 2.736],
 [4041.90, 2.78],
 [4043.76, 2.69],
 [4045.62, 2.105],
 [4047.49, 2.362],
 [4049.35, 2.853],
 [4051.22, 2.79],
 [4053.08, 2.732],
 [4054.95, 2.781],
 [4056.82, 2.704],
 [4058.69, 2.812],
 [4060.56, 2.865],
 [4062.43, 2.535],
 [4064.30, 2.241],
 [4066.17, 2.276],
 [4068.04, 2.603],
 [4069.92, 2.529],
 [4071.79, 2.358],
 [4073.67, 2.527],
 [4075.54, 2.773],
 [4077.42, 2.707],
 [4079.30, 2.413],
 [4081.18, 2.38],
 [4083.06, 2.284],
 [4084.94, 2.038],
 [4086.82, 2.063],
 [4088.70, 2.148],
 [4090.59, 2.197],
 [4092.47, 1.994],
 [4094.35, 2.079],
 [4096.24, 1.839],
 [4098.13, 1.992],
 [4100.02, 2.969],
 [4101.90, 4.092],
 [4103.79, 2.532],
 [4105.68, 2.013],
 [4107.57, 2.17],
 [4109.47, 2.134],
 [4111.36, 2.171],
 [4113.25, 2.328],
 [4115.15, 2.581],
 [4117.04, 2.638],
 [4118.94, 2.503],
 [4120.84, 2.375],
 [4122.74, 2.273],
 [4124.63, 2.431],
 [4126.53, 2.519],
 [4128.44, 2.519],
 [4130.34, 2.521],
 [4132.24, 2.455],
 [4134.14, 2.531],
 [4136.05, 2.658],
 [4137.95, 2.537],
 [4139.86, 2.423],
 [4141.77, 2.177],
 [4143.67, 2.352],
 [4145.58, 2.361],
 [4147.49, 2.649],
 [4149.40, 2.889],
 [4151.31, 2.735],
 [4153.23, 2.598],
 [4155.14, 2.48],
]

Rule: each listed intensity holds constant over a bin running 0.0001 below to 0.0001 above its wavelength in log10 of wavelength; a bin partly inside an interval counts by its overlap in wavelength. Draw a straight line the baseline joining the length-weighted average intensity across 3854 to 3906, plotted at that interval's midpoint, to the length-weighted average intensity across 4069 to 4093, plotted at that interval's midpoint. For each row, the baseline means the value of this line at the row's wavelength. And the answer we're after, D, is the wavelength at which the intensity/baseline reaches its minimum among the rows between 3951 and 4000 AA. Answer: 3973.61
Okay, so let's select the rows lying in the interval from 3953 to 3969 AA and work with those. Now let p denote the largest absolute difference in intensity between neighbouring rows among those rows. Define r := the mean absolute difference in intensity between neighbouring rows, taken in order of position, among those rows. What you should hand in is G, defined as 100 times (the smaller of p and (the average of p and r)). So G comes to 20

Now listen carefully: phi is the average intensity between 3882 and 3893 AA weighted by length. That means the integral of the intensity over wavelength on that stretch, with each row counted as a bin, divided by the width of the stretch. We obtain 2.11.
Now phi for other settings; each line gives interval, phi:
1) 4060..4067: 2.46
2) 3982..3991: 2.51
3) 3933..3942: 2.13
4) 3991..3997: 2.59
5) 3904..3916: 2.32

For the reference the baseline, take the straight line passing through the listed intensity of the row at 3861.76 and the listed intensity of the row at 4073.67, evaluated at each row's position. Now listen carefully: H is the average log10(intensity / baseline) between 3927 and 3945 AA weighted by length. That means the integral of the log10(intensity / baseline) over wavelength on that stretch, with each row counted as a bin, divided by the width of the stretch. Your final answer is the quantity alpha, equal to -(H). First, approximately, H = -0.088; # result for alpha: 0.09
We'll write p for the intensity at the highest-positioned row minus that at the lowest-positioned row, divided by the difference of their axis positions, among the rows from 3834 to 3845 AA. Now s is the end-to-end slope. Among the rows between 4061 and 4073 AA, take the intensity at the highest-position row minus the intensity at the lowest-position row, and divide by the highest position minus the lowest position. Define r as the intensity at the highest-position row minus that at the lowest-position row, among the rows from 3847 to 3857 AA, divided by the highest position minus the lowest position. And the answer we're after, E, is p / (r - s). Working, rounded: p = 0.023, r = 0.02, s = -0.019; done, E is 1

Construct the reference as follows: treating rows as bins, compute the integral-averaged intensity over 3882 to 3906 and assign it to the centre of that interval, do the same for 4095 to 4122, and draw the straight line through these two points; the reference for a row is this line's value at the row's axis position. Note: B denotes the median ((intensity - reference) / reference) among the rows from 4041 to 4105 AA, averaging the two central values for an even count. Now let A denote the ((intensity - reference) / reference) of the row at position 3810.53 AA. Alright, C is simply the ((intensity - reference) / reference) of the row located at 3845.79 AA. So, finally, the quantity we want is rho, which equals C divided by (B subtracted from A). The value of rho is 1.1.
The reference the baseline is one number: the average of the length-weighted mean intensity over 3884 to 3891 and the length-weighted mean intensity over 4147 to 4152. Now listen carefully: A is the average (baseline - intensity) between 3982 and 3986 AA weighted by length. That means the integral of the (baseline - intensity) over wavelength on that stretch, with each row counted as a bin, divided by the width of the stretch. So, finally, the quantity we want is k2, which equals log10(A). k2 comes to -0.97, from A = 0.11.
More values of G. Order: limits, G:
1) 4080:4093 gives 18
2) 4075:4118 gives 93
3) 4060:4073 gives 27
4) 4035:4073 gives 39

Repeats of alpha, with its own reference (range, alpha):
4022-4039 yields 0.00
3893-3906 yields 0.07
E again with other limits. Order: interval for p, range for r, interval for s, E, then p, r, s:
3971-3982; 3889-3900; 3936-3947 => -8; 0.054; 0.03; 0.037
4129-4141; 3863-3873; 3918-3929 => -132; -0.010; -0.03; -0.025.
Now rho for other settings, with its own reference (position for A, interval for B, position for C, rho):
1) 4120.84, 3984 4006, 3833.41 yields 1.8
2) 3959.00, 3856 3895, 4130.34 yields -0.4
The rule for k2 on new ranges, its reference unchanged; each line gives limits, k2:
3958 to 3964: -0.28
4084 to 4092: -0.37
